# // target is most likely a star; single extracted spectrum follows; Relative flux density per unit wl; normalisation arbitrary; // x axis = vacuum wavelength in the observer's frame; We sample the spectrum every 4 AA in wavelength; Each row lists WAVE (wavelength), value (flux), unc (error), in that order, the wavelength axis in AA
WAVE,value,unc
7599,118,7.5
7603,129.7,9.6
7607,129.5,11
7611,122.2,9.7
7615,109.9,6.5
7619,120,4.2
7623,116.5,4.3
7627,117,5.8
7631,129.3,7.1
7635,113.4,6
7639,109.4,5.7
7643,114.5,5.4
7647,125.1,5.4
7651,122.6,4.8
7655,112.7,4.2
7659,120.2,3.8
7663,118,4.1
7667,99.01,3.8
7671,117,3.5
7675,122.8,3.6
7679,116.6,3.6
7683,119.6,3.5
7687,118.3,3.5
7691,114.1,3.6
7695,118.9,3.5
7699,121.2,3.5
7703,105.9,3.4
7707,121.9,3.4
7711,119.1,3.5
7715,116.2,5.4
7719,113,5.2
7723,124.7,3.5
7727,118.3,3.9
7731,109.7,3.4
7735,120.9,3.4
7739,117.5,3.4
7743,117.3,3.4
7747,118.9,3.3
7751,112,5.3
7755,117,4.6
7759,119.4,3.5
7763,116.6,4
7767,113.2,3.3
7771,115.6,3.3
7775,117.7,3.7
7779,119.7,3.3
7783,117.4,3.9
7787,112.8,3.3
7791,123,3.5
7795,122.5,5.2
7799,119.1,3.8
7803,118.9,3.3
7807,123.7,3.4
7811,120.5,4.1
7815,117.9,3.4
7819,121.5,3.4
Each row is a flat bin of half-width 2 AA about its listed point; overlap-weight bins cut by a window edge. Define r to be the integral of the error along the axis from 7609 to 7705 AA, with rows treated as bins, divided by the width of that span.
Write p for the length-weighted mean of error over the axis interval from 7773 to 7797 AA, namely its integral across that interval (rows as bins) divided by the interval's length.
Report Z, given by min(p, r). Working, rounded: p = 3.8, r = 4.69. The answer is 3.82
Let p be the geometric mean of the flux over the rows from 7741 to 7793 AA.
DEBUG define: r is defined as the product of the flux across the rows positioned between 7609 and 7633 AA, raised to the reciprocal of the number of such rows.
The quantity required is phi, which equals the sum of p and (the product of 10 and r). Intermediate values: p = 117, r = 119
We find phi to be 1307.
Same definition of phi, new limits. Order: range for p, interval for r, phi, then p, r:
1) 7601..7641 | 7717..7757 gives 1288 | 119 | 117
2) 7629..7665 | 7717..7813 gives 1297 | 118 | 118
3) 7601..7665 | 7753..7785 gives 1290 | 119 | 117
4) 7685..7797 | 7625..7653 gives 1303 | 117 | 119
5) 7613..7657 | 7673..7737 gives 1292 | 117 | 117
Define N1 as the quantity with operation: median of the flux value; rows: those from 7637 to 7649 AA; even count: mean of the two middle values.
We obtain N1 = 114.5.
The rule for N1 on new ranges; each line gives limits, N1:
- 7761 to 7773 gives 115.6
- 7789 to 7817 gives 120.5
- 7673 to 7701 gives 118.9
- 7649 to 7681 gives 117.5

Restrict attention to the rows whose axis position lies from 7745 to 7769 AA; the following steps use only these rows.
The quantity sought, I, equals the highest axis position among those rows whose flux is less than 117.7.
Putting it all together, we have 7767 AA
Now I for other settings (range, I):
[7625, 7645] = 7643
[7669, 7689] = 7679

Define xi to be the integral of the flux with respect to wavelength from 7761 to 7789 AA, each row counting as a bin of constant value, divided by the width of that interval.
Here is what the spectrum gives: 116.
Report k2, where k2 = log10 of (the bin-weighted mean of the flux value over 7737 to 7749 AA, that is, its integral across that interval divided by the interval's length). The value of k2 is 2.07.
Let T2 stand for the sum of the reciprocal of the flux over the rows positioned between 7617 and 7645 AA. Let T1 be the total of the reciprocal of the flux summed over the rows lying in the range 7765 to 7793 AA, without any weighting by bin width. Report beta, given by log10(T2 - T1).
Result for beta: -4.4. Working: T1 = 0.0598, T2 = 0.0599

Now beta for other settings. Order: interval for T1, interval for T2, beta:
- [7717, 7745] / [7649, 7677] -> -3.1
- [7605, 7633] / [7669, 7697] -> -3.0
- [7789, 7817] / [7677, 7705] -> -2.6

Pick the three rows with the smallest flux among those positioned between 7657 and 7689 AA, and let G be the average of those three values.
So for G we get 110.9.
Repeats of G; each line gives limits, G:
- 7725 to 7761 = 112.9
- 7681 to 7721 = 111.0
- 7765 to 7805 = 113.9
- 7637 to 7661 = 112.2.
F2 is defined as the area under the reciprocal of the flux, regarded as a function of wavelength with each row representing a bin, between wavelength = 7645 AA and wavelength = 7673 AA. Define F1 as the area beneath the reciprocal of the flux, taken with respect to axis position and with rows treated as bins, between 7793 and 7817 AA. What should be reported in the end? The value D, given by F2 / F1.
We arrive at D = 1.21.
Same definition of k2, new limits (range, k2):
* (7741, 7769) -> 2.07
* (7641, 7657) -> 2.07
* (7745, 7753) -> 2.06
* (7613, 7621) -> 2.06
